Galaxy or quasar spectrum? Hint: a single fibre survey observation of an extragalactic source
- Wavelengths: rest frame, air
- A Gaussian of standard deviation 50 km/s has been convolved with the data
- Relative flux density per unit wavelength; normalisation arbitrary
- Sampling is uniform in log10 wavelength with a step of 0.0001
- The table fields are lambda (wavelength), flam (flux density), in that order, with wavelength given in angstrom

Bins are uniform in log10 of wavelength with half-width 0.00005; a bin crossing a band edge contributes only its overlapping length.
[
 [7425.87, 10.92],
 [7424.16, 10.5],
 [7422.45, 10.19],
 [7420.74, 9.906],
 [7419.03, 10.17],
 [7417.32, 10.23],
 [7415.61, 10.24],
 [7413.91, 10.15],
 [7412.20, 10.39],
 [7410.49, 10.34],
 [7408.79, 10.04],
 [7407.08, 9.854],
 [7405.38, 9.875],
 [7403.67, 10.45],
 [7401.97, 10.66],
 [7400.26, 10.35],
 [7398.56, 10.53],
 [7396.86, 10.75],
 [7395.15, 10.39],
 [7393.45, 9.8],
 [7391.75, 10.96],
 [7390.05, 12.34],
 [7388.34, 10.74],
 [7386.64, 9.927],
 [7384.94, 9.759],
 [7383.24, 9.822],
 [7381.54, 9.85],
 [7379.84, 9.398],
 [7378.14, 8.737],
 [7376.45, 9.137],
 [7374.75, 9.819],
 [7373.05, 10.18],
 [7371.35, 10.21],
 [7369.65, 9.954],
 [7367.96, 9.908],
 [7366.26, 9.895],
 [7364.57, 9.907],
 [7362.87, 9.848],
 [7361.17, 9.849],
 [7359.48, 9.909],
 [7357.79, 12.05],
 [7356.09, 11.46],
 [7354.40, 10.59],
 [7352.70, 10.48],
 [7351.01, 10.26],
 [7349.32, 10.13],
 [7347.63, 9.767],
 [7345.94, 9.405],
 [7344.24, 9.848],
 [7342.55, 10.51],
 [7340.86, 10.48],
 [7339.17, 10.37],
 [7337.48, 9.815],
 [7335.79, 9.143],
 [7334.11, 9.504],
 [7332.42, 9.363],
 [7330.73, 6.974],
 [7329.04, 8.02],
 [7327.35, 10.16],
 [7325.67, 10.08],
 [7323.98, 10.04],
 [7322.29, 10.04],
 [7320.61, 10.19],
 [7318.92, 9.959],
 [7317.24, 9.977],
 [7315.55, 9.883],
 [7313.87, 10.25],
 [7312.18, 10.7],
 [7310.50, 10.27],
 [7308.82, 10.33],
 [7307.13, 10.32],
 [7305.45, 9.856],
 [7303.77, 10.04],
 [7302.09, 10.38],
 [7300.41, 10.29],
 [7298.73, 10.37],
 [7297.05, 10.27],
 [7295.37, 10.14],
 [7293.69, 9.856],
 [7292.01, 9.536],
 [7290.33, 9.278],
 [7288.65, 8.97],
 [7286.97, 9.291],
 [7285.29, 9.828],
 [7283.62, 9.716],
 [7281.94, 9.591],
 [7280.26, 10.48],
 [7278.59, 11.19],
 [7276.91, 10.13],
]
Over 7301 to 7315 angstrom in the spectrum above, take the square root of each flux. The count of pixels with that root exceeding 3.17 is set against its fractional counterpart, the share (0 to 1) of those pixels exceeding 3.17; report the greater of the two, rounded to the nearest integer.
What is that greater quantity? 6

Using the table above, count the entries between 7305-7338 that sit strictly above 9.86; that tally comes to 13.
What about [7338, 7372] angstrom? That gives 15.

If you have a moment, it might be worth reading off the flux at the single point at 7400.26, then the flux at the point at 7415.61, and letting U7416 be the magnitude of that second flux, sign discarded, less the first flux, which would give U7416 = -0.1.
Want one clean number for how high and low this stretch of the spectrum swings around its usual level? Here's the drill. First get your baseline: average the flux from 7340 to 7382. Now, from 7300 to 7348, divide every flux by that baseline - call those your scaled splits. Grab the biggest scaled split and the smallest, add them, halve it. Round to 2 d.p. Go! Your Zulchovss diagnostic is 0.88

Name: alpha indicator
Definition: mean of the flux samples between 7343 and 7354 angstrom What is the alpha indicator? 10.0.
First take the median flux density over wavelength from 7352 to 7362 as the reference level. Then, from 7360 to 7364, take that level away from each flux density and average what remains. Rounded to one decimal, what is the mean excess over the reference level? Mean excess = -0.7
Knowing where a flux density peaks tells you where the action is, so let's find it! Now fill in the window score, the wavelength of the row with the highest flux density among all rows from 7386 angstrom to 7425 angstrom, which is 7390.05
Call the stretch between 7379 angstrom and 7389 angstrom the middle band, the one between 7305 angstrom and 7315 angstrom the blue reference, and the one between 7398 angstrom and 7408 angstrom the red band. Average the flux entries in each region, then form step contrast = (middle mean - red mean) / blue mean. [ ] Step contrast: -0.036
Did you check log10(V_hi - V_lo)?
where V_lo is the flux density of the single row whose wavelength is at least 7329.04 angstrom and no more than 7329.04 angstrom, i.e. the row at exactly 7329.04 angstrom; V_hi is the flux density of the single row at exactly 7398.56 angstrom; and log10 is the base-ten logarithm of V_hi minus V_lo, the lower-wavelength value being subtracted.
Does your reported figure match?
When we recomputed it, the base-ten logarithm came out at 0.4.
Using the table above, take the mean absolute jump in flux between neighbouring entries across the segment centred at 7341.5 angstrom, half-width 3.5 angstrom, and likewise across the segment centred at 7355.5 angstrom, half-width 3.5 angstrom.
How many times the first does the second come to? 2.0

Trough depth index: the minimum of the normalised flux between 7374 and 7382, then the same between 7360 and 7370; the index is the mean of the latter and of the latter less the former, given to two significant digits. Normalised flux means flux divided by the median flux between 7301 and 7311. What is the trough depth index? 0.53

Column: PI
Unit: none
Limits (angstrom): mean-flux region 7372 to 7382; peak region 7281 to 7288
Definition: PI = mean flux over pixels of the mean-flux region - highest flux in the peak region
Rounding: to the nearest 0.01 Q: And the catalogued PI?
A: -0.31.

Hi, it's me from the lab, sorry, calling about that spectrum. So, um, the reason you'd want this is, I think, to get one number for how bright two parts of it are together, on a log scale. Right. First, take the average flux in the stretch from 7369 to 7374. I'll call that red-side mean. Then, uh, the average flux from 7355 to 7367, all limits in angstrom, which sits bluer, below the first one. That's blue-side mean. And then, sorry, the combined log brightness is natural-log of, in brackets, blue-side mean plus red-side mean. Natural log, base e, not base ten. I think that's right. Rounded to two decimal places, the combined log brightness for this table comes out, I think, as 3.02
